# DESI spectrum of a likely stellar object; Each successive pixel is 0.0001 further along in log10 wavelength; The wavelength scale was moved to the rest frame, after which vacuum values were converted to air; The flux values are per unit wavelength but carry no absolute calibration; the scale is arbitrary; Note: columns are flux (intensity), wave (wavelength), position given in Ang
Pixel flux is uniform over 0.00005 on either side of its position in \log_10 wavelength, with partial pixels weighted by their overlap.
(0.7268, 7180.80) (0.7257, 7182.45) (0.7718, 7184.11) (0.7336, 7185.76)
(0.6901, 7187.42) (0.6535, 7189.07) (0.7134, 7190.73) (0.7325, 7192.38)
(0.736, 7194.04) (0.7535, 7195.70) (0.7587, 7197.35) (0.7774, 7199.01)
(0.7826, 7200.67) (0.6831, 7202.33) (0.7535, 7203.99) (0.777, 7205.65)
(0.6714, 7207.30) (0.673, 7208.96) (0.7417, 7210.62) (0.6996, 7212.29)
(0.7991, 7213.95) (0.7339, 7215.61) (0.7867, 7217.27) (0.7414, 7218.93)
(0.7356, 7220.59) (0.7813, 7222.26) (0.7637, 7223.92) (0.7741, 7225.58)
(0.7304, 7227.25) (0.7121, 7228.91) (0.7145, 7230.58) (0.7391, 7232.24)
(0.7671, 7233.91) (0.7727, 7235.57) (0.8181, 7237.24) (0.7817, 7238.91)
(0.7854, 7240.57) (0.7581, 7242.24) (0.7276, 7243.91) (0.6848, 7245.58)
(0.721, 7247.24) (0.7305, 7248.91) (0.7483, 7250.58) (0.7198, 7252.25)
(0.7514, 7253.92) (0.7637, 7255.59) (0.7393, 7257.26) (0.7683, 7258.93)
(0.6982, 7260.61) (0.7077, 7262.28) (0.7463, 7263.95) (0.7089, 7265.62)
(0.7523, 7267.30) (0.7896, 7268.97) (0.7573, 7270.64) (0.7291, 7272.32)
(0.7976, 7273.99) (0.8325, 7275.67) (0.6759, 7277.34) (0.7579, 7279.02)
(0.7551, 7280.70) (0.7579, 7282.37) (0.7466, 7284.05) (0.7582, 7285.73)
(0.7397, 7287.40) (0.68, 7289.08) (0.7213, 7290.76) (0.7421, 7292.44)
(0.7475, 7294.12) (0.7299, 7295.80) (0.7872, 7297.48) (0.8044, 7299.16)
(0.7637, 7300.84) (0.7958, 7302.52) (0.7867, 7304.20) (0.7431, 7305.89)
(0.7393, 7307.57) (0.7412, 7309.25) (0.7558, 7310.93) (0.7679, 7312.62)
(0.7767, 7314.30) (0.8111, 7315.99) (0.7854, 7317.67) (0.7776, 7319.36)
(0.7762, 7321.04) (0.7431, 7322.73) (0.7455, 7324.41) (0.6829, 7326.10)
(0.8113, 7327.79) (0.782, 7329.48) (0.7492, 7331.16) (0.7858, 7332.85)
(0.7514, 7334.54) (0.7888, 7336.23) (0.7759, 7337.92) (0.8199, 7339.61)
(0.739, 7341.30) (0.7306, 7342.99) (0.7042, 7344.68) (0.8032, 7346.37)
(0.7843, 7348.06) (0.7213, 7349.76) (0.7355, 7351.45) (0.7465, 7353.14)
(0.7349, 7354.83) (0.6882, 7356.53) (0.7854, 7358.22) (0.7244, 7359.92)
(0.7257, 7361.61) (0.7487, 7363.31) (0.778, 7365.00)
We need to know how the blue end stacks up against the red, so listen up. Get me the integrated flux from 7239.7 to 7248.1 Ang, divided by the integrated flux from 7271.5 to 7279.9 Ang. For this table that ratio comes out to 0.97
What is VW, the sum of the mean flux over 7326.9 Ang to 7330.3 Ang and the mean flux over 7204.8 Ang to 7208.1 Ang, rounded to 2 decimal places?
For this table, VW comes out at 1.52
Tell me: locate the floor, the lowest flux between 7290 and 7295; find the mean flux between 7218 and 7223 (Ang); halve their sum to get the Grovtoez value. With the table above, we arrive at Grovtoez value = 0.737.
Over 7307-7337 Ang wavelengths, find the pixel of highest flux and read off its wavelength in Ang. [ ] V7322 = 7327.79 Ang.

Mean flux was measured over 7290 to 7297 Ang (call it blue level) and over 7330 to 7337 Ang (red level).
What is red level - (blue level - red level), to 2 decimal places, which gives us 0.80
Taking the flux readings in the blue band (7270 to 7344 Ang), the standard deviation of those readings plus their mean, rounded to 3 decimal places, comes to 0.794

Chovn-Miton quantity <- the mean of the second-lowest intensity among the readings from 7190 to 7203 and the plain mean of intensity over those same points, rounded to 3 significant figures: 0.728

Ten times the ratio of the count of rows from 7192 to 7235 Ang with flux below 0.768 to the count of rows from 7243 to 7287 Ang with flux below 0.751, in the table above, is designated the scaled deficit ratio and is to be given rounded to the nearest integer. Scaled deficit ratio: 14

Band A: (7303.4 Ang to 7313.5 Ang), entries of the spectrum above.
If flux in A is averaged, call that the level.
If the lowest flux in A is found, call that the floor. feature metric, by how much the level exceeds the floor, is 0.016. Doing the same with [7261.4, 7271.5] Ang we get 0.036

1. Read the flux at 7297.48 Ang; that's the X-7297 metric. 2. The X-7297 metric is 0.7872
